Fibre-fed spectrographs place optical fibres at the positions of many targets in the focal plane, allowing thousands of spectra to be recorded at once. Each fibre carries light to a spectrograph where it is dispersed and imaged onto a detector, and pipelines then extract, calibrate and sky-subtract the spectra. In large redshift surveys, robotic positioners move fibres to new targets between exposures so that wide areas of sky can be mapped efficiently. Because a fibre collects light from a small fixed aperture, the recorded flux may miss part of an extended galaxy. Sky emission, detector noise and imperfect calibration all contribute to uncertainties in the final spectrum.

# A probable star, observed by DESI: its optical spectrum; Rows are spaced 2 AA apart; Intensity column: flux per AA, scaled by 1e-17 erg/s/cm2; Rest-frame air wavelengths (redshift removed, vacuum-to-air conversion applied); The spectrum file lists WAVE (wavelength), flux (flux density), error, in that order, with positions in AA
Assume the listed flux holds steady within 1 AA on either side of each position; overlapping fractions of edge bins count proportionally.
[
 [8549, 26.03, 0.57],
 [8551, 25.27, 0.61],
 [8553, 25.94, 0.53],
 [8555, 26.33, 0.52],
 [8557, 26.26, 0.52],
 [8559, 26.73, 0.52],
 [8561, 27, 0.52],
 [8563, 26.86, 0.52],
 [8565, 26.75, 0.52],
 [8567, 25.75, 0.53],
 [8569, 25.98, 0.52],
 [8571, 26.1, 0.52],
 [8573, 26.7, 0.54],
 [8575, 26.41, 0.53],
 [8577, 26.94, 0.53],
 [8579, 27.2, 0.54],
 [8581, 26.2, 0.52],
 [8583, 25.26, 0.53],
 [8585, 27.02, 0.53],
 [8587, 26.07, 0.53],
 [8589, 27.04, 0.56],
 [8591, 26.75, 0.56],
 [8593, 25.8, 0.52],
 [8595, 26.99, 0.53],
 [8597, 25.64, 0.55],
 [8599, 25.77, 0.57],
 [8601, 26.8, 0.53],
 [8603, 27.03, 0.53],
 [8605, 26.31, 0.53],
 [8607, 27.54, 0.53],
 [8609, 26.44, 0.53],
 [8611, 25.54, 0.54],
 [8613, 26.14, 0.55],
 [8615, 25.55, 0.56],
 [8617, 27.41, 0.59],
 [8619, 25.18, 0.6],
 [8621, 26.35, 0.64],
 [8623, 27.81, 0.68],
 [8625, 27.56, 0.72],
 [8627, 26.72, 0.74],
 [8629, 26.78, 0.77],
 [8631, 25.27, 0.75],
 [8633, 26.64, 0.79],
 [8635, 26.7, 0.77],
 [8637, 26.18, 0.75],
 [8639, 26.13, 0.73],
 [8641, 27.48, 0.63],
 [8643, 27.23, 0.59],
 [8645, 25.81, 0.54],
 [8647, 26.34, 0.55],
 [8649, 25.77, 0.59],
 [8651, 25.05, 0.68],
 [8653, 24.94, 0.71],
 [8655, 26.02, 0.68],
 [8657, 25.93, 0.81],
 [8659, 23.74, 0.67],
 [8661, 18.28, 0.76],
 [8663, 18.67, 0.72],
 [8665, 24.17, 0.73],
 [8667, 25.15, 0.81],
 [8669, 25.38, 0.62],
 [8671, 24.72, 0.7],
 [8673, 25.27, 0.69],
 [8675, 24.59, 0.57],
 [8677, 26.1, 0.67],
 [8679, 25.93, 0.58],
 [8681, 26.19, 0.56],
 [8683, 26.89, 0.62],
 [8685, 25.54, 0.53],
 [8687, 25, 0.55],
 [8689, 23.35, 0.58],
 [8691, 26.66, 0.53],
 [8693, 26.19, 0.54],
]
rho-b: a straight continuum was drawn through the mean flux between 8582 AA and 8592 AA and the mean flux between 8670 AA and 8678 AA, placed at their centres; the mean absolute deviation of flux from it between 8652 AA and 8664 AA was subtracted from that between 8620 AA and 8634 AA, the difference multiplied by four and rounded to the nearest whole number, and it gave -7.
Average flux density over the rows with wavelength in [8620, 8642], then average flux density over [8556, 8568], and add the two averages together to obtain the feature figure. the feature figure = 53.3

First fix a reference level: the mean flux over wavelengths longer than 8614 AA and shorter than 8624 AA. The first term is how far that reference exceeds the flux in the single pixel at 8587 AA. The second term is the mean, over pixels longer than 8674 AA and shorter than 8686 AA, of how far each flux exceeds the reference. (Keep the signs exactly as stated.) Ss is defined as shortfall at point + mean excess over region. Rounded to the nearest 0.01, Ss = -0.20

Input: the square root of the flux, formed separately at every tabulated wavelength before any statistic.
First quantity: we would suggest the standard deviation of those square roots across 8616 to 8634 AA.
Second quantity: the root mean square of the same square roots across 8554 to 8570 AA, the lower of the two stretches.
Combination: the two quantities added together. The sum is 5.23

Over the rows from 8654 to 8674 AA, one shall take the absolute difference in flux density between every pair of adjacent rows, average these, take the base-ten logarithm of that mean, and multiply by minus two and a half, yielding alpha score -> -0.63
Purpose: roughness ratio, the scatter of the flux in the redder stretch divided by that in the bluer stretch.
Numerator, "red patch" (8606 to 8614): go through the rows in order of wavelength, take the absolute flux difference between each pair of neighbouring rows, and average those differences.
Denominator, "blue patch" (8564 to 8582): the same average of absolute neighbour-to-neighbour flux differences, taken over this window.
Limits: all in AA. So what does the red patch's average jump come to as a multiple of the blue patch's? 1.7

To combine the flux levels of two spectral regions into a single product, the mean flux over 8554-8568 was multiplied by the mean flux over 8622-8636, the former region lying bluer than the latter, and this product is 710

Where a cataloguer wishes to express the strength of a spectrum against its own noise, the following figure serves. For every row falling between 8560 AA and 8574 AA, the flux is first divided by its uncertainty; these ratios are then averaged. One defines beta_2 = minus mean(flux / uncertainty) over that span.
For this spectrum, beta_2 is -50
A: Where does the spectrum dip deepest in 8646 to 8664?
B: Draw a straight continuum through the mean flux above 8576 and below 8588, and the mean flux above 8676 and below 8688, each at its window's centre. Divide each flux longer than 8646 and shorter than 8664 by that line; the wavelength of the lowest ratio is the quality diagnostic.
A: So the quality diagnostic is 8661 AA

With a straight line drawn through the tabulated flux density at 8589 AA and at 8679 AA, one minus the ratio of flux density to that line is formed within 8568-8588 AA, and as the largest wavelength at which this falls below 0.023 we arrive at 8585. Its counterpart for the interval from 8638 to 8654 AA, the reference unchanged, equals 8649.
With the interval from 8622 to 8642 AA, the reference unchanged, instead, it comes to 8641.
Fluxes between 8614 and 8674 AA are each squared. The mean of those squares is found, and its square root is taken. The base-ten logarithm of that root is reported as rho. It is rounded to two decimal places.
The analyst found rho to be 1.41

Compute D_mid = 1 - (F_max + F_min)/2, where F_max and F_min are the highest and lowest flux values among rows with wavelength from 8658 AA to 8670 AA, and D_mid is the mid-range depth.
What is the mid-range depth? -20.8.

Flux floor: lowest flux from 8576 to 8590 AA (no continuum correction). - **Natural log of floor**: 3.229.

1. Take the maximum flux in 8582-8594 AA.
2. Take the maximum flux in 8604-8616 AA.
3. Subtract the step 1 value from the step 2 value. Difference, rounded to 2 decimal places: 0.50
